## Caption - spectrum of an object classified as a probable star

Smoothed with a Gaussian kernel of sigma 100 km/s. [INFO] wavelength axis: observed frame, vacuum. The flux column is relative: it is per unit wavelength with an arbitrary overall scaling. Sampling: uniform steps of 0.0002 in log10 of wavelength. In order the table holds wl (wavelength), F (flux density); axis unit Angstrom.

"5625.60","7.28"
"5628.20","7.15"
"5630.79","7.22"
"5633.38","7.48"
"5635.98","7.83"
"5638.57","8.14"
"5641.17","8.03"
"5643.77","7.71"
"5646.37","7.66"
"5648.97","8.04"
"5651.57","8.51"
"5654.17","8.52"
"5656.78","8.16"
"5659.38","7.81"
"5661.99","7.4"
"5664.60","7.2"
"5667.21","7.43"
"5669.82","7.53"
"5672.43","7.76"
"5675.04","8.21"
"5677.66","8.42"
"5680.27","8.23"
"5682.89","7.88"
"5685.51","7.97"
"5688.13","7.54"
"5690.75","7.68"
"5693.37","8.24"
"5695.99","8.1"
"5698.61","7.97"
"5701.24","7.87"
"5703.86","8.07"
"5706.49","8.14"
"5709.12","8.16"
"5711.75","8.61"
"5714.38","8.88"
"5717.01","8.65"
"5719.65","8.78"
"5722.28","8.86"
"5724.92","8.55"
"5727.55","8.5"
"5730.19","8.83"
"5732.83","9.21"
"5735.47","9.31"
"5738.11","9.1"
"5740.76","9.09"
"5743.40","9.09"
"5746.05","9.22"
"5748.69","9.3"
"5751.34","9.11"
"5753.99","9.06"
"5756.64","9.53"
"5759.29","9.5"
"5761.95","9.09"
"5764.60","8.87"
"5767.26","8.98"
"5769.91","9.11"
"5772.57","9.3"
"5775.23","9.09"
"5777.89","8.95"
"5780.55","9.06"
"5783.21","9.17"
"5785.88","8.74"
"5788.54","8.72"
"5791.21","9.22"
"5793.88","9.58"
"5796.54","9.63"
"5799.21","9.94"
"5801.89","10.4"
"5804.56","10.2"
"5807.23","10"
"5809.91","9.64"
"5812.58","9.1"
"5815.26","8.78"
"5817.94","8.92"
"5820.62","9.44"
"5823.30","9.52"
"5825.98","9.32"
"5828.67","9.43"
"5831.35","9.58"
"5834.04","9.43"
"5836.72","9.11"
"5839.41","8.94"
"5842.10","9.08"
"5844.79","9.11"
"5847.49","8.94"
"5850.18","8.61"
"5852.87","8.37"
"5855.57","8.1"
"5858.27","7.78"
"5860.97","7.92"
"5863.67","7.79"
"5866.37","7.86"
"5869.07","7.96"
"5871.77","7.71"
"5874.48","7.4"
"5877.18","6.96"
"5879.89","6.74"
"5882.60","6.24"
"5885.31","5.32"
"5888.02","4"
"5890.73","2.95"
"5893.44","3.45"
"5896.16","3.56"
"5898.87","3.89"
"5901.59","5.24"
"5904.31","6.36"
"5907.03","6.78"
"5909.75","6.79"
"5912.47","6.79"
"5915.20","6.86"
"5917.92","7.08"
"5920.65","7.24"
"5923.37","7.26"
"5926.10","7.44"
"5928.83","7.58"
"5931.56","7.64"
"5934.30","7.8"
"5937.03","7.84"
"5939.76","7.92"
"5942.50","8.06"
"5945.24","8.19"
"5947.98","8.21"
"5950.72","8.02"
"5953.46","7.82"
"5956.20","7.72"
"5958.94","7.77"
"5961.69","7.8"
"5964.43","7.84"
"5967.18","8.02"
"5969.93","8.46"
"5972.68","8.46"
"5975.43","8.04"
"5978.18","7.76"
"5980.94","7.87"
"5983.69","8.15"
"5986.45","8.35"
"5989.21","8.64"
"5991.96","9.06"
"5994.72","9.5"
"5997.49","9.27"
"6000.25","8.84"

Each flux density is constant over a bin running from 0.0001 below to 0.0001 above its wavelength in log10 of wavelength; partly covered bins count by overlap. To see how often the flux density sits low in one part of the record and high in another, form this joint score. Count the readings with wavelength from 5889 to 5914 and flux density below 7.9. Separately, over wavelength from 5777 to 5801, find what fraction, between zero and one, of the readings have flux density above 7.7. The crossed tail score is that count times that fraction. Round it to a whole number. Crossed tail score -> 9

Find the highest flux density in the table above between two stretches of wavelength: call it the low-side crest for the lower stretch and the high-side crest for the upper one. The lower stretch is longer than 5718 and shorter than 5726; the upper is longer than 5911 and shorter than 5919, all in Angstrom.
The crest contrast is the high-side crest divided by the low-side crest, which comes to 0.80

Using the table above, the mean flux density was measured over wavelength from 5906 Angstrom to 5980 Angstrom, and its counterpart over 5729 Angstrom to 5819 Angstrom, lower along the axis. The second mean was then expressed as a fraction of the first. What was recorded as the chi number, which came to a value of 1.2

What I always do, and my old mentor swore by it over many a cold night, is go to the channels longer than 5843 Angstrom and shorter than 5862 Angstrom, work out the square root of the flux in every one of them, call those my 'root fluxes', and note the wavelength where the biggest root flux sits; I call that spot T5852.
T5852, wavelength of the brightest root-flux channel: 5844.79 Angstrom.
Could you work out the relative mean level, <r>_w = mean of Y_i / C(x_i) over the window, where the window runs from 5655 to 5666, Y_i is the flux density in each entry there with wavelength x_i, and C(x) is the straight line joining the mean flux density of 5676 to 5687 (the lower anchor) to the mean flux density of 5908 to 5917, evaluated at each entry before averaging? 0.93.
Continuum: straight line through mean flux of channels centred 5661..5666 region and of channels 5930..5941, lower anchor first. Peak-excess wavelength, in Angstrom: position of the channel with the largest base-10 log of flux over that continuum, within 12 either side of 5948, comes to 5947.98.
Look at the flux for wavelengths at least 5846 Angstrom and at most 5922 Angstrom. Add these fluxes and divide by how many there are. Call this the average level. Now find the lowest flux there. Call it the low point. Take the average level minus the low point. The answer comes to 3.6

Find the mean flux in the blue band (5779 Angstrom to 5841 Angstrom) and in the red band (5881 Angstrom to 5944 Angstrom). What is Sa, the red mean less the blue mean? -3.1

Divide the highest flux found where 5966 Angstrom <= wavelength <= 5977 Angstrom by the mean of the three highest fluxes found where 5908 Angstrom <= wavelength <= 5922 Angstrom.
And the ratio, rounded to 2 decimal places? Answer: 1.20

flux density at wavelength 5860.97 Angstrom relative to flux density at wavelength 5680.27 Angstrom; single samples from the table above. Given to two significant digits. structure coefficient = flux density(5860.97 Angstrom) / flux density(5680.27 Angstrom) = 0.96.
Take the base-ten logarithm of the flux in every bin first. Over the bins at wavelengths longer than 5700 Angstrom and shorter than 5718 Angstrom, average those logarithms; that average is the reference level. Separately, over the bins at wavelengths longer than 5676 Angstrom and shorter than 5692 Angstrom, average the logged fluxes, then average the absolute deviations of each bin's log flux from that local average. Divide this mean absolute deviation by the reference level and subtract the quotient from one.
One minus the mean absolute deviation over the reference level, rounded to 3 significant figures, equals 0.985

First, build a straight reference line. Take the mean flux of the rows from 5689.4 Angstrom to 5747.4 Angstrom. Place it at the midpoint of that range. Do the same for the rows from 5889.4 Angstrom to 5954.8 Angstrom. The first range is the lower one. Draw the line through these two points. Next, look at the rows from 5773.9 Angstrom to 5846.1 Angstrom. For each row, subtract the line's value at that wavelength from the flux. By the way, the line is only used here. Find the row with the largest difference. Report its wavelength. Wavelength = 5801.89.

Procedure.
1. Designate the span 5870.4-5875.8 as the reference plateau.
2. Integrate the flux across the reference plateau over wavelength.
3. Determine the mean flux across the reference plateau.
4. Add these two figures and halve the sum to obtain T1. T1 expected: 24.2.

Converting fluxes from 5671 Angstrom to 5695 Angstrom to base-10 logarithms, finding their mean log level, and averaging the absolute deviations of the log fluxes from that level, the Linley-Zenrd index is 0.014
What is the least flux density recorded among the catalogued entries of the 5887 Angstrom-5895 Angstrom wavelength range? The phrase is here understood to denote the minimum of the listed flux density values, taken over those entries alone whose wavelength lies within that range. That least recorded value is 2.95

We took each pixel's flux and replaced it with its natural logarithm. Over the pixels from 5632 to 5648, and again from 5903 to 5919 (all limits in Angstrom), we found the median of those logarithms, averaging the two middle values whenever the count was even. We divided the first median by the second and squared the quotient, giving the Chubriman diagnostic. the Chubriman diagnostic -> 1.15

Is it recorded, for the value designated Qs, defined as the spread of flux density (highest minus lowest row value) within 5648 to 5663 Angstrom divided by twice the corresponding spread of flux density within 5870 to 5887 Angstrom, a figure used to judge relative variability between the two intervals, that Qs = 0.23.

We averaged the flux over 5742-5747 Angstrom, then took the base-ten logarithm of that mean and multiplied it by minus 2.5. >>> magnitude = -2.4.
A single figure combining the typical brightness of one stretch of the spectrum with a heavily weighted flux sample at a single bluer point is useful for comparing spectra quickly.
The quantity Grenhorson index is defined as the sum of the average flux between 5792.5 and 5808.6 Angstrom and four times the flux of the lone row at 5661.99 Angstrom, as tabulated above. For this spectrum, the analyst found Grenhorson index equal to 40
